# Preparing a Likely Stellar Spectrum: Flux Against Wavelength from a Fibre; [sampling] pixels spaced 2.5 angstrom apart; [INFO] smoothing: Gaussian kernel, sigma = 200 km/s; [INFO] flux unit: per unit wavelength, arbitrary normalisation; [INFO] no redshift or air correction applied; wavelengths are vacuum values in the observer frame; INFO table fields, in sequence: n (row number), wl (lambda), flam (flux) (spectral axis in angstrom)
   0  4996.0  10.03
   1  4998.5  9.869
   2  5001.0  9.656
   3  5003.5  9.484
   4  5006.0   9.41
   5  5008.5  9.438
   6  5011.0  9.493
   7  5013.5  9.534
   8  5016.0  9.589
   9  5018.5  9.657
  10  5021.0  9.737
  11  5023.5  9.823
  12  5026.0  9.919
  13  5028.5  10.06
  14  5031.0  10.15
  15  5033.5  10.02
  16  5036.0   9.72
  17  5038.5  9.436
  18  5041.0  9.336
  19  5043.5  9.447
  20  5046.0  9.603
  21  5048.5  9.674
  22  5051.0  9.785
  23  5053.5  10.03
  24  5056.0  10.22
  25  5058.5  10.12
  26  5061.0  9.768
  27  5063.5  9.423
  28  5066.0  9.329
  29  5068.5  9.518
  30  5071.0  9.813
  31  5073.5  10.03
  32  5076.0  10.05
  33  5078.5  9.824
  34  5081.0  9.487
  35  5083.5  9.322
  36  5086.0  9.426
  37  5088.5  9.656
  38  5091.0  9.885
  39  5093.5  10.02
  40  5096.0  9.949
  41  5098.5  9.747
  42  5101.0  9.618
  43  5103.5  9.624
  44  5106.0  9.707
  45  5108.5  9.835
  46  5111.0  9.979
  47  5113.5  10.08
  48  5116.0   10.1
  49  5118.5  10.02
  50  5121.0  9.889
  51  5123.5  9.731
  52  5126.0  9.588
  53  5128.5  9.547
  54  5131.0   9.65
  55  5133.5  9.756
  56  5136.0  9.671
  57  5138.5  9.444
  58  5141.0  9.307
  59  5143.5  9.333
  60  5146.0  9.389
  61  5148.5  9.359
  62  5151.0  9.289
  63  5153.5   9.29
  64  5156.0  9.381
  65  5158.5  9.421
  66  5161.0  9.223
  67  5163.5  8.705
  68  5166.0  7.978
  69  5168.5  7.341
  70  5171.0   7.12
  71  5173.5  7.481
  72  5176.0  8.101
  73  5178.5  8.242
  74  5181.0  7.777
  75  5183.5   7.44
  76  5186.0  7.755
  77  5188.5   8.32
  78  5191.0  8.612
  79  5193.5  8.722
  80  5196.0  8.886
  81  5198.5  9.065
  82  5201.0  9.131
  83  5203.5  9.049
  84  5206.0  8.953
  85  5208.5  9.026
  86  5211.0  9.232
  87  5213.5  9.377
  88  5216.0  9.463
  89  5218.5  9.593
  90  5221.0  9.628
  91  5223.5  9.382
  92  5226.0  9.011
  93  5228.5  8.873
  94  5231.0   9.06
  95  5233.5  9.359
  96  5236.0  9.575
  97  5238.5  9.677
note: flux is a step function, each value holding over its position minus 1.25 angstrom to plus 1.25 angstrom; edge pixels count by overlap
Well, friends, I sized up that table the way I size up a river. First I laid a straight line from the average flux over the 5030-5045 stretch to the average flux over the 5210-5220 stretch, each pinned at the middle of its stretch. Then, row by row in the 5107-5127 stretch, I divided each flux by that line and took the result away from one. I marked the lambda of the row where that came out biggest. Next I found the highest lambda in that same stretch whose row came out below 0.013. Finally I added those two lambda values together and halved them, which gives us 5126.0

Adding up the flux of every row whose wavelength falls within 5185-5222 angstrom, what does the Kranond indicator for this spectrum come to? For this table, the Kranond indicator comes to 135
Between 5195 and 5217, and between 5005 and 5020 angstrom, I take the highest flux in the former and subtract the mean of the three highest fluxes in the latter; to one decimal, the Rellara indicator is -0.1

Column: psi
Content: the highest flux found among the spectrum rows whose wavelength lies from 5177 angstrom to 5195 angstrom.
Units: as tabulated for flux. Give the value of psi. 8.722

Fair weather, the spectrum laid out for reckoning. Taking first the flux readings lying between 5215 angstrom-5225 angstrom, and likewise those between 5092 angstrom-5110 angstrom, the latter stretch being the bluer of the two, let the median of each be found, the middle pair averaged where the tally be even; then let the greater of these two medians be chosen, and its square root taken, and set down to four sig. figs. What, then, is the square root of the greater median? 3.122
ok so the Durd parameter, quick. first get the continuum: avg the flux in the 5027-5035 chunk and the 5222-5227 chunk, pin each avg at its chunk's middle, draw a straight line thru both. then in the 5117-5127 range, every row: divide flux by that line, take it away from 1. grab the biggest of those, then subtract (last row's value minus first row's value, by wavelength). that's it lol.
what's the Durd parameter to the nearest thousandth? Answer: -0.035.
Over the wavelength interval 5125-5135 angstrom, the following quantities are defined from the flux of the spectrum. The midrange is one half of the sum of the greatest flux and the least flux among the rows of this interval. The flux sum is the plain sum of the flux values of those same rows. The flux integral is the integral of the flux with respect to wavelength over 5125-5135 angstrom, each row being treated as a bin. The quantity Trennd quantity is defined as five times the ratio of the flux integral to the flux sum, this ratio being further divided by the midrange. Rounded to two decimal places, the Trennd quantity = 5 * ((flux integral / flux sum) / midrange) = 1.30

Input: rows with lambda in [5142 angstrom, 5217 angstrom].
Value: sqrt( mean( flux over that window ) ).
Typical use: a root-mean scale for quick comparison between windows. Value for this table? 2.95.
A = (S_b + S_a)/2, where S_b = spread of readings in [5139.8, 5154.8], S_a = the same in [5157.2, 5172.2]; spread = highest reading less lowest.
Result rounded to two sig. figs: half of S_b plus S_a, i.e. 1.2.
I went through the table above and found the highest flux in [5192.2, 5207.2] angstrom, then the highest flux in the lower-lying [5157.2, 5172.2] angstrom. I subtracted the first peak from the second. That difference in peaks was 0.29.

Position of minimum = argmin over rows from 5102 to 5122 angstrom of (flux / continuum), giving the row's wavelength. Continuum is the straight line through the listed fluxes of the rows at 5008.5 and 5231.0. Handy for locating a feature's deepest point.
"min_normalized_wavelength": 5103.5 angstrom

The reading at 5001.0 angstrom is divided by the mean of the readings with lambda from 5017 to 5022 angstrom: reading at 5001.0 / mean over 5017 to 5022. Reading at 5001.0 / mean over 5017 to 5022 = 1.00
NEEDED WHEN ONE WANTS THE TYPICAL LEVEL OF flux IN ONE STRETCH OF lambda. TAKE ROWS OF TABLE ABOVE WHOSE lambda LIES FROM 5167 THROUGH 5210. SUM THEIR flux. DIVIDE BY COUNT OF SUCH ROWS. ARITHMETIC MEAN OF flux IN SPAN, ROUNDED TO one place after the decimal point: 8.3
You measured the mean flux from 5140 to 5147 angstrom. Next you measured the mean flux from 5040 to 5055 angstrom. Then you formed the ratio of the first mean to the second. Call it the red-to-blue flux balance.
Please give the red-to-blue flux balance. 0.97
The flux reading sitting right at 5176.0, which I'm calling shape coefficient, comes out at 8.101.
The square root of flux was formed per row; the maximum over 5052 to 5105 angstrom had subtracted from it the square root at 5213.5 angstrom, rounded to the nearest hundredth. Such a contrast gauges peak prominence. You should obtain 0.13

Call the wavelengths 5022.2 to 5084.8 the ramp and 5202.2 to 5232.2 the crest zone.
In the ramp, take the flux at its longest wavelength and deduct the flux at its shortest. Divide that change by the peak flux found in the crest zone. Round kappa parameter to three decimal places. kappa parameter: -0.052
